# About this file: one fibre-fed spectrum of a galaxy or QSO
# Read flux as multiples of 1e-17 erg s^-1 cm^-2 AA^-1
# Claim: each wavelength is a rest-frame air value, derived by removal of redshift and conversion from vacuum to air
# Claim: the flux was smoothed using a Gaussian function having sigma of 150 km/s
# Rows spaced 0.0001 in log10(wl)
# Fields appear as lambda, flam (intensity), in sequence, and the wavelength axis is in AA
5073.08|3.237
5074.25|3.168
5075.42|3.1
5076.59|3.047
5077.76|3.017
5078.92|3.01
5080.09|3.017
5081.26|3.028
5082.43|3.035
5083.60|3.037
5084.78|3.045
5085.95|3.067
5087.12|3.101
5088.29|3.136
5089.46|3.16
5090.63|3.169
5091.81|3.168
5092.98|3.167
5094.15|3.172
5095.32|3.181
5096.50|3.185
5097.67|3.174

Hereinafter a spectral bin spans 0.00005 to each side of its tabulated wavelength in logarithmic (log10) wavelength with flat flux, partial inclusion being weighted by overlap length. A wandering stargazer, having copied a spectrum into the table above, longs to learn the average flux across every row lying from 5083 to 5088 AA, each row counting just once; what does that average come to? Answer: 3.06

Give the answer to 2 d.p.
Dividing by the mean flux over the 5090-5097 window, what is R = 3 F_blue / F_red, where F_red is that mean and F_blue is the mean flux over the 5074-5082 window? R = 2.89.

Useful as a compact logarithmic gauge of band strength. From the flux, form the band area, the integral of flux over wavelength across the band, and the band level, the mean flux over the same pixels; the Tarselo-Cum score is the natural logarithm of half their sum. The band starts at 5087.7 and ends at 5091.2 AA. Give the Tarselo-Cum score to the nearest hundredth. 1.96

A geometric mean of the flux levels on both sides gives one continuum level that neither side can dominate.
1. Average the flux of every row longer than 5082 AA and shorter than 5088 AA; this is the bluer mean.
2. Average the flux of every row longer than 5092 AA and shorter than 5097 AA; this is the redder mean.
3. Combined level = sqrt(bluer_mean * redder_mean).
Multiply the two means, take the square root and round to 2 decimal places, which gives 3.12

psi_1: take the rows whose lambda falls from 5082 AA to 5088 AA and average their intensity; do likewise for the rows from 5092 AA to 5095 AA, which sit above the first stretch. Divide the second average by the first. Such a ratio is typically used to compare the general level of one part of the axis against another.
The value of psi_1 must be 1.04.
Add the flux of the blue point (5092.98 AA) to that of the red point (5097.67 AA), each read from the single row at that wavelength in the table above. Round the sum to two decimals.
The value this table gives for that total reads 6.34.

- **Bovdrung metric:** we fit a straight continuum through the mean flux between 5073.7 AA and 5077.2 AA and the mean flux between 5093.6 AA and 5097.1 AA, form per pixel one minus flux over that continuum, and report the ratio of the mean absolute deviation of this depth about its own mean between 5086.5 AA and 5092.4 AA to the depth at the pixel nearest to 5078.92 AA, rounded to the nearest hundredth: 0.16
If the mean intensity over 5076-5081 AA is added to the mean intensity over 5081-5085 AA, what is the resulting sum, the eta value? 6.06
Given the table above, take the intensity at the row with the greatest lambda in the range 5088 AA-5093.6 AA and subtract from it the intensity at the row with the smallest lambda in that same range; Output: 0.031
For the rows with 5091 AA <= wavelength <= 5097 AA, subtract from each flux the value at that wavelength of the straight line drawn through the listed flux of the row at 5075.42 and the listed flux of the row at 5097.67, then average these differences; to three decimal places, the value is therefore 0.012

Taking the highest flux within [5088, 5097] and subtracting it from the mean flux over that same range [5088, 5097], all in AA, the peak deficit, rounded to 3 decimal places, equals -0.018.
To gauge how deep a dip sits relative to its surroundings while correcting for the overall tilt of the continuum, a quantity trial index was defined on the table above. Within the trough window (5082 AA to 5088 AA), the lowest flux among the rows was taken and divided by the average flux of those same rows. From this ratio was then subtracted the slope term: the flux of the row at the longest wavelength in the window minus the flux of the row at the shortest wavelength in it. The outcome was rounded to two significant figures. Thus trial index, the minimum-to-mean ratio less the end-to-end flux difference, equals 0.93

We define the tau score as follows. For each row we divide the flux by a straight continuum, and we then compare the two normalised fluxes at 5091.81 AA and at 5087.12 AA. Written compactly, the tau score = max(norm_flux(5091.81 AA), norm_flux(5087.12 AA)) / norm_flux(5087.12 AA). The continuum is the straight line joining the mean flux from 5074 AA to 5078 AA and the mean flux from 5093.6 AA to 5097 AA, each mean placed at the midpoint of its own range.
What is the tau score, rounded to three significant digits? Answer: 1.01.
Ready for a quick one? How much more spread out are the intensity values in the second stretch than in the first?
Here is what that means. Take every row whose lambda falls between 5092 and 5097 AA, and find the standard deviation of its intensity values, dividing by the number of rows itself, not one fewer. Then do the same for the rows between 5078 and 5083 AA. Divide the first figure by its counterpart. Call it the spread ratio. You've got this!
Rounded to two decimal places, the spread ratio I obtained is 0.74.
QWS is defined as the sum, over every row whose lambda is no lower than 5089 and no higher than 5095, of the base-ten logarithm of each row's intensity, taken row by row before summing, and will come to 2.50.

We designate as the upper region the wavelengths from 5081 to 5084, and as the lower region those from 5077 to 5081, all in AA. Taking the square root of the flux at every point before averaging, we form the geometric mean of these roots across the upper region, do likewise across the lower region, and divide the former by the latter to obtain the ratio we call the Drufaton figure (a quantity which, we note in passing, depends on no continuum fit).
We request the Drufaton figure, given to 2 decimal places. 1.00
